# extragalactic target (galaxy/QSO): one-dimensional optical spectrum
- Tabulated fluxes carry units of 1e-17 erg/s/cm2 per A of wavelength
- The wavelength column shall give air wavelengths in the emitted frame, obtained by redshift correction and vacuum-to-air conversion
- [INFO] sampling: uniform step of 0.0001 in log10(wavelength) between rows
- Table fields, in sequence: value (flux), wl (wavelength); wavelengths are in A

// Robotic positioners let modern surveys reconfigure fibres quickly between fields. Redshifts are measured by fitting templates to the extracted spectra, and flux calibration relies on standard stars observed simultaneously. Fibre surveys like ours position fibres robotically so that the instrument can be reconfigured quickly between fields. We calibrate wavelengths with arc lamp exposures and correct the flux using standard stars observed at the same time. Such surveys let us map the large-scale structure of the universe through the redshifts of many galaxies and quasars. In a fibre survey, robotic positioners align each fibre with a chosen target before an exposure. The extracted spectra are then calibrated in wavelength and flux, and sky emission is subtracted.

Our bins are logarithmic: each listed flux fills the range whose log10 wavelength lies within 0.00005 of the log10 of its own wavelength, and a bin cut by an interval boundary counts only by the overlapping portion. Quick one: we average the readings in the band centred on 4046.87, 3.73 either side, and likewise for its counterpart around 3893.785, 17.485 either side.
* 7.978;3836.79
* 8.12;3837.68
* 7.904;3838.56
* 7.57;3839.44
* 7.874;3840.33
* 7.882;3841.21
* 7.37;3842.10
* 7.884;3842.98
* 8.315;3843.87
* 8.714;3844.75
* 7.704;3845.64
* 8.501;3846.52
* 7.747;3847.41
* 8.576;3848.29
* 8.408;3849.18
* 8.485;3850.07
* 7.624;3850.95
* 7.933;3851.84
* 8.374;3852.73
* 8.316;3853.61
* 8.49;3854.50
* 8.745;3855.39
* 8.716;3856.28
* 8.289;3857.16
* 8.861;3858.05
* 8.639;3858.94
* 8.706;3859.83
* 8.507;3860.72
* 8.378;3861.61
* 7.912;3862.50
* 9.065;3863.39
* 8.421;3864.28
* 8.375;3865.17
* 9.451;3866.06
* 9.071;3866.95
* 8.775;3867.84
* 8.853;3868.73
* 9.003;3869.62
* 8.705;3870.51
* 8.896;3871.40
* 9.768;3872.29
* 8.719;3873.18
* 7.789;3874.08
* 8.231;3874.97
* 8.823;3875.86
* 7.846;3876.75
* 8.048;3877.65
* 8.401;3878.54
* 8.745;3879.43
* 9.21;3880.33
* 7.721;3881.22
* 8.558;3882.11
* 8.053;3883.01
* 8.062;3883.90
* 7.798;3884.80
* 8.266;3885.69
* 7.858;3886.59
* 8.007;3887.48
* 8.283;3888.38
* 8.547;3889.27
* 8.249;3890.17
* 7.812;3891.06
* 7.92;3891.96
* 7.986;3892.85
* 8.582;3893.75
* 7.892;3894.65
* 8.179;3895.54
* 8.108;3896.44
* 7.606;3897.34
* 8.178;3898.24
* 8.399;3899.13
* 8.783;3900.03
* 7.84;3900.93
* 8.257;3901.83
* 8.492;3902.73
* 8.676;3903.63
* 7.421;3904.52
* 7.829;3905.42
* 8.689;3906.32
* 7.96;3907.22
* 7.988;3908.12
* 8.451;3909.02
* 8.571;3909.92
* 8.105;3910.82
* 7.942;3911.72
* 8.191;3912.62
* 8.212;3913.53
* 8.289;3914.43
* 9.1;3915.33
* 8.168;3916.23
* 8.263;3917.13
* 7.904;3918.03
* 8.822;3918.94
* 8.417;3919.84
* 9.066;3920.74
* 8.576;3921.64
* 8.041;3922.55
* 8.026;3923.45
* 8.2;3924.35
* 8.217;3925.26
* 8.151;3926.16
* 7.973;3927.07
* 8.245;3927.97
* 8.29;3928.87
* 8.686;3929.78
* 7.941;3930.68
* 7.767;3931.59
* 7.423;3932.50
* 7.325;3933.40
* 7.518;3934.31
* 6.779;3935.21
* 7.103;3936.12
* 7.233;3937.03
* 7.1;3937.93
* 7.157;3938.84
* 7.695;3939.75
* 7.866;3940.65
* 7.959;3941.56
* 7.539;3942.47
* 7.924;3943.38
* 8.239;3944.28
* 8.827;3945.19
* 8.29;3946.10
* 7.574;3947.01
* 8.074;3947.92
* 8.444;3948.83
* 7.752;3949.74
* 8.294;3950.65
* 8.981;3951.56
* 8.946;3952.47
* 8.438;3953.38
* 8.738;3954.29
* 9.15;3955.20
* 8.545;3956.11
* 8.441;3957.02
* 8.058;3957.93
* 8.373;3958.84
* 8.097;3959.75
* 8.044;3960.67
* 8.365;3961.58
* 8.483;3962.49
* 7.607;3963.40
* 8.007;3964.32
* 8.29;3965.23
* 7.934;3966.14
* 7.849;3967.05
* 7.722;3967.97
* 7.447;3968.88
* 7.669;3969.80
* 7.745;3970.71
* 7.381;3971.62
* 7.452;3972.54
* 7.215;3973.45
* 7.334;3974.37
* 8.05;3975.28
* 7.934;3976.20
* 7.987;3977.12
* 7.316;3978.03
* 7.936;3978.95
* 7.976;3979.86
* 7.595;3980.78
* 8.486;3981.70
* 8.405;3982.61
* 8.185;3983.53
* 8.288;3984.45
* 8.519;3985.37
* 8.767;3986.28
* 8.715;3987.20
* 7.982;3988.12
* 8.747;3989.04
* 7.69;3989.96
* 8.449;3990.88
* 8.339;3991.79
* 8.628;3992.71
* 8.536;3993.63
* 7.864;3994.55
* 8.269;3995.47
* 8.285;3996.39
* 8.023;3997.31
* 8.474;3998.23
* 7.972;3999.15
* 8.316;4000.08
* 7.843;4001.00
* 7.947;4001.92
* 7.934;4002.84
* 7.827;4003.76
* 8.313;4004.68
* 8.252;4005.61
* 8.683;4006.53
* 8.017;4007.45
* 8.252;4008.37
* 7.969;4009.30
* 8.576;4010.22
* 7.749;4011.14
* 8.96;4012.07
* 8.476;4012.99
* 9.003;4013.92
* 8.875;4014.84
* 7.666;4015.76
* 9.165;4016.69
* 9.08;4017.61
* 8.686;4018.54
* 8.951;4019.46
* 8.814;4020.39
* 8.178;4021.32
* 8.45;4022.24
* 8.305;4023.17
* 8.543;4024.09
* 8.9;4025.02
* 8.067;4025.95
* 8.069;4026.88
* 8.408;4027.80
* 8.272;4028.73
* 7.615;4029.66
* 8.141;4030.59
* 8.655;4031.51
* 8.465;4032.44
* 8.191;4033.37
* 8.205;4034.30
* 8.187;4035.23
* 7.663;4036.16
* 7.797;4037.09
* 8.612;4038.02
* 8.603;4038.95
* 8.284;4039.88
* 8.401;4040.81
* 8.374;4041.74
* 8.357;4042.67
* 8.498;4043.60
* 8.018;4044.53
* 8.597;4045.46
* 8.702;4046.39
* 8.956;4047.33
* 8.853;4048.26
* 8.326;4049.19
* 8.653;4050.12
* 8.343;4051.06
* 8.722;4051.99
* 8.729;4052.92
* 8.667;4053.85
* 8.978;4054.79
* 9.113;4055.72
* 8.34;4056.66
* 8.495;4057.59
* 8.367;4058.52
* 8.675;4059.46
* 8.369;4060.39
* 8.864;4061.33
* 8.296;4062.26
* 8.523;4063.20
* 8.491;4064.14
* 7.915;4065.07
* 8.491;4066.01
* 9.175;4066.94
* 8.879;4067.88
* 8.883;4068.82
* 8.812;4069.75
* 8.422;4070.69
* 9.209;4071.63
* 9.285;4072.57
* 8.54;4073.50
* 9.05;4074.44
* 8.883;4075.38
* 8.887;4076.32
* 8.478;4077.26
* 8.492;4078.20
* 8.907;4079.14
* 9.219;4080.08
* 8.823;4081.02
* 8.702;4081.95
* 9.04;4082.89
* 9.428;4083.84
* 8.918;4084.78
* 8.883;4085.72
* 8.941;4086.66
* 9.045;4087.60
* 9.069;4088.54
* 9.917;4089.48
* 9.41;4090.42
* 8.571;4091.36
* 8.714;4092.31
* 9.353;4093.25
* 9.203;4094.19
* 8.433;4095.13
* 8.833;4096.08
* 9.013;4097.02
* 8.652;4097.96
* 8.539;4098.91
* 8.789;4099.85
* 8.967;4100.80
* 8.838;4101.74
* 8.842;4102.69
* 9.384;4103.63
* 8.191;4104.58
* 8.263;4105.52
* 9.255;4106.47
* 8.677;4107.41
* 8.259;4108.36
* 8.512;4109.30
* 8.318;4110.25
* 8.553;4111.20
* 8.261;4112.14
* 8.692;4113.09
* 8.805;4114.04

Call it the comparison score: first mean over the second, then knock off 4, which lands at -2.95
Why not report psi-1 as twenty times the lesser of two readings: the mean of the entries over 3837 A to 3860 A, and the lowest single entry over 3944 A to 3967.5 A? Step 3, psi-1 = 151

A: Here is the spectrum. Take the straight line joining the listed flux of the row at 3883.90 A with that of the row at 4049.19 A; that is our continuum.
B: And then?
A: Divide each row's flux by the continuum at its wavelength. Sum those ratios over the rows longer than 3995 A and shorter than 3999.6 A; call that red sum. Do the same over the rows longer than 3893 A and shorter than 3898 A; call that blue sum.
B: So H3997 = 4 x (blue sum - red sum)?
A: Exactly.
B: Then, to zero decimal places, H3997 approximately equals 0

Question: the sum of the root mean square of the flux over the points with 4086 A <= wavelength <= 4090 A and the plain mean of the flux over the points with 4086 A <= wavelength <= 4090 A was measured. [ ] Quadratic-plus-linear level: 18.5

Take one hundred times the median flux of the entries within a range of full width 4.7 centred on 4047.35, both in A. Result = 870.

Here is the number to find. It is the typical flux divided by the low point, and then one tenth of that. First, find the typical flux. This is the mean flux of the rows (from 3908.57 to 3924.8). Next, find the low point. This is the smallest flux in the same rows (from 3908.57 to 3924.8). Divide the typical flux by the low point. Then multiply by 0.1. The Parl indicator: 0.106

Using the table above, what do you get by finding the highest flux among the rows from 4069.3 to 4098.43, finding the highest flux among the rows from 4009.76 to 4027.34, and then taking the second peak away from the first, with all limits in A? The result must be 0.8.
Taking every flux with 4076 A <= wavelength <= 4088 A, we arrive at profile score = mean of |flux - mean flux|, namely 0.18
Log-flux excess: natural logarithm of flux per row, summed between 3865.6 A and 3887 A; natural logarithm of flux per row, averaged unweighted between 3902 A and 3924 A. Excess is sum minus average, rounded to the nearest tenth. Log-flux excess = 49.3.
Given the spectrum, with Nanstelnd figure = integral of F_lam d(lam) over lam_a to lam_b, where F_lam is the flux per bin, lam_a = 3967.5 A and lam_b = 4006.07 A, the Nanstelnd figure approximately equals 310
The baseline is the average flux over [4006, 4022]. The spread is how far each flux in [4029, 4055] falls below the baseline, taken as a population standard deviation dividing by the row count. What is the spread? 0.35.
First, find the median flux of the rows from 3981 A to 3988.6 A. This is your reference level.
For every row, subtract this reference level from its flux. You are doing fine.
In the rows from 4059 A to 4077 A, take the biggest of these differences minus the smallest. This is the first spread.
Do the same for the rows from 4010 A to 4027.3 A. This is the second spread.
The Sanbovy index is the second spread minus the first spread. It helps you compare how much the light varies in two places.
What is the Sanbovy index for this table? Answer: 0.13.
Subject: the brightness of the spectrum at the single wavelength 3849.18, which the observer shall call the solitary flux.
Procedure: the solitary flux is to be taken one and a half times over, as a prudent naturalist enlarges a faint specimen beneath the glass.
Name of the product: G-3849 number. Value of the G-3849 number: 12.6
